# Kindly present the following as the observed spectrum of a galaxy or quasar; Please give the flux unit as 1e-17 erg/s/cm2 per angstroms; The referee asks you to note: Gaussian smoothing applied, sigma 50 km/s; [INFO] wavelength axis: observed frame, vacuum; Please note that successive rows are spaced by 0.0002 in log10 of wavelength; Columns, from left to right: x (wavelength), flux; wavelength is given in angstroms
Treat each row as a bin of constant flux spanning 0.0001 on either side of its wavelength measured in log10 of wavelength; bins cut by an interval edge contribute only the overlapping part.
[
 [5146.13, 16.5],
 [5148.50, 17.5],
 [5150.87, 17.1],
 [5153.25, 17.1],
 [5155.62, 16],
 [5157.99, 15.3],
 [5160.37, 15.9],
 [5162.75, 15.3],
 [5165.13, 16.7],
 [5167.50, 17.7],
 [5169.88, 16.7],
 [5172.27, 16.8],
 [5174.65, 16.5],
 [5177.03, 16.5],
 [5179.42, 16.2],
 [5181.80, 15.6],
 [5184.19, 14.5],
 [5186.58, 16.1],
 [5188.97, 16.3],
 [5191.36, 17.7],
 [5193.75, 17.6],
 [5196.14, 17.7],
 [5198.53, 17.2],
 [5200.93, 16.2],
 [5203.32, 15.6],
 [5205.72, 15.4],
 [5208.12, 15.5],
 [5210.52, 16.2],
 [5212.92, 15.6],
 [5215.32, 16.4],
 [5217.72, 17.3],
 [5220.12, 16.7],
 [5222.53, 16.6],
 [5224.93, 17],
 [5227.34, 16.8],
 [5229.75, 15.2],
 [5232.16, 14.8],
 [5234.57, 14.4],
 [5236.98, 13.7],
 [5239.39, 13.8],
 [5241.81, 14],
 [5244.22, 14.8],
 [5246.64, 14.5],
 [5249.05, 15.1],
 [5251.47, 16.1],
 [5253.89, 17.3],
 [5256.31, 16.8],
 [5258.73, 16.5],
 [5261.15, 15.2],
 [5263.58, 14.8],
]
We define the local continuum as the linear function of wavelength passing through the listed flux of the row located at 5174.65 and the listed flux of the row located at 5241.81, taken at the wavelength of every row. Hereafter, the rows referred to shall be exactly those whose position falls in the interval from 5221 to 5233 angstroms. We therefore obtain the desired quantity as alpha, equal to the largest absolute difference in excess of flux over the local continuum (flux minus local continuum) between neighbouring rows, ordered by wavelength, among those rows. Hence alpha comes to 1.51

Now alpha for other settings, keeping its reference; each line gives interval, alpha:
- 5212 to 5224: 0.99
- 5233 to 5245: 0.89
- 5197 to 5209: 0.91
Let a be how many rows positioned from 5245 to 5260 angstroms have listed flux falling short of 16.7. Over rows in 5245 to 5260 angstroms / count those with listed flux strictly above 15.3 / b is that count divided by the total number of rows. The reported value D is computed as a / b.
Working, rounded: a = 4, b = 0.67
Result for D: 6.0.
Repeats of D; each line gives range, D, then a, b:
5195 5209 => 4.0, 4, 1.00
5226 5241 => 30.0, 5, 0.17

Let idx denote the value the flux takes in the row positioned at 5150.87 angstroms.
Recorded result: 17.1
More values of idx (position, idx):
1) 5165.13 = 16.7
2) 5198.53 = 17.2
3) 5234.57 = 14.4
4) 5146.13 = 16.5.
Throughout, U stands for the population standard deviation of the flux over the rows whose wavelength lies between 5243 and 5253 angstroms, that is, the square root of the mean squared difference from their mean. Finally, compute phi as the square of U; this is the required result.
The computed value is 0.4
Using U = 0.60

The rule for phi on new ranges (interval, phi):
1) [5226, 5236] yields 0.8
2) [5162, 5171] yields 0.7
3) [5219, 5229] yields 0.0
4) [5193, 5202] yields 0.4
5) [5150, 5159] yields 0.6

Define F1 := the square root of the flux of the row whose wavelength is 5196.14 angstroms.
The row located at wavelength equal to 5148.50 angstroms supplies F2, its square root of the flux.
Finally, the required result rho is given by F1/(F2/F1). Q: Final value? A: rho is 4.2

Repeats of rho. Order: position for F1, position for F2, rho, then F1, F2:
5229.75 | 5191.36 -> 3.6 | 3.90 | 4.21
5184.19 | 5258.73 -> 3.6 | 3.81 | 4.06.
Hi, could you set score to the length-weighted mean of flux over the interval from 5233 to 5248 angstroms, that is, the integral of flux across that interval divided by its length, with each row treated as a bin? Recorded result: 14.2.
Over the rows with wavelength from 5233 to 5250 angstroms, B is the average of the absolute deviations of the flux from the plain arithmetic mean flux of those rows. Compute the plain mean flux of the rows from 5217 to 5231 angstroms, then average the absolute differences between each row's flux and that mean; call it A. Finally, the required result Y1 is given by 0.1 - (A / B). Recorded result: -1.0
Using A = 0.47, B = 0.4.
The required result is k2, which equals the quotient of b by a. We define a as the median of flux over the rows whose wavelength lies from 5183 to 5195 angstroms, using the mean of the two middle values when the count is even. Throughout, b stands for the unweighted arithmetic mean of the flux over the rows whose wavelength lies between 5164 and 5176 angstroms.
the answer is 1.04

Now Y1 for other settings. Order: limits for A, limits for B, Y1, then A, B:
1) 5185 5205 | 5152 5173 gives -1.0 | 0.75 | 0.7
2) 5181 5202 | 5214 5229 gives -3.7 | 0.89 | 0.2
